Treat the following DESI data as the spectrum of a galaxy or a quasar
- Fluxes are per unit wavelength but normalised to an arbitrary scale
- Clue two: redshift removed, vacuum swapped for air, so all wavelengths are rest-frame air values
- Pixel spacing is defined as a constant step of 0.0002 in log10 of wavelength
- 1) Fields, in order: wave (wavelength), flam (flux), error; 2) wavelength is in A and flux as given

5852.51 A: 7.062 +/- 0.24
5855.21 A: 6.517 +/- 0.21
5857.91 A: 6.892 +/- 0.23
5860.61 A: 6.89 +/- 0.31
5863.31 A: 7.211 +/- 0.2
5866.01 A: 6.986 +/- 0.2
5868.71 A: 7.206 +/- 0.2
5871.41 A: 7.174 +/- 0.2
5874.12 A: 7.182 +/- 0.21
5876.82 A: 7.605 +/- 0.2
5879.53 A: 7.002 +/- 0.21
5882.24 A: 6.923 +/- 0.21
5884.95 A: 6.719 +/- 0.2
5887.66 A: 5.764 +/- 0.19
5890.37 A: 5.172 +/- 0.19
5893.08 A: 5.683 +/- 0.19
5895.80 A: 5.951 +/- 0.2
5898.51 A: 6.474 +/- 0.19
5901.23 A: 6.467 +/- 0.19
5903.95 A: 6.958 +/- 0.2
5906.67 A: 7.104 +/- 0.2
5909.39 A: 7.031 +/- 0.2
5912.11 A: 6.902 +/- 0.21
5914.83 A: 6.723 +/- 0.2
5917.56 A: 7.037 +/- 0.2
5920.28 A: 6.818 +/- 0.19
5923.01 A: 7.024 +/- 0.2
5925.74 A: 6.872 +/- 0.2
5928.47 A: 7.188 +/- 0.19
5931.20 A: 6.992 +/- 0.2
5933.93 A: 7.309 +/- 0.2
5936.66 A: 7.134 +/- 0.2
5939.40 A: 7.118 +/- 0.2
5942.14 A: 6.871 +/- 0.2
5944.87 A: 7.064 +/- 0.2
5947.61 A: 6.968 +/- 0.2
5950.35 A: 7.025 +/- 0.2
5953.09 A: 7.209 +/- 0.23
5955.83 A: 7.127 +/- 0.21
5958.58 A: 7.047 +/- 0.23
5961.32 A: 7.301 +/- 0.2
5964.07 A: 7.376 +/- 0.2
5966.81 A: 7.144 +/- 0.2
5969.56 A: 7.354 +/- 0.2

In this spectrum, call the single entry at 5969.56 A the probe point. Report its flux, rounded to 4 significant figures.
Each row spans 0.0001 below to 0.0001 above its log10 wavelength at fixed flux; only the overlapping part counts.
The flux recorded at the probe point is 7.354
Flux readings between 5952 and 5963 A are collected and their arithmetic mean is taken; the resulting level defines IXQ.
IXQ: 7.17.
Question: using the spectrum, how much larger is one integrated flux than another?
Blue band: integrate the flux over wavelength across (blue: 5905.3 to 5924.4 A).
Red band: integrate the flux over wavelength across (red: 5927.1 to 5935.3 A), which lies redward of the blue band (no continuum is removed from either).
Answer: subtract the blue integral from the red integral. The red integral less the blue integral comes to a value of -74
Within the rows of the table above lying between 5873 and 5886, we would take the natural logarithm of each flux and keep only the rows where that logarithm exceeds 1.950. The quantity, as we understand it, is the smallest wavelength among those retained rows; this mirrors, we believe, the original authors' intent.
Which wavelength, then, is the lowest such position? 5874.12 A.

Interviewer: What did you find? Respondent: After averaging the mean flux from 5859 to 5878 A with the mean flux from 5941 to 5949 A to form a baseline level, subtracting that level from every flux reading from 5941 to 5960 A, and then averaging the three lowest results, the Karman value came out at -0.12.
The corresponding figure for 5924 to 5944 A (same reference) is -0.16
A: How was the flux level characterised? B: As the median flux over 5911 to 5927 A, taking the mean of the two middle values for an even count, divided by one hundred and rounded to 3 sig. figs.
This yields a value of 0.0689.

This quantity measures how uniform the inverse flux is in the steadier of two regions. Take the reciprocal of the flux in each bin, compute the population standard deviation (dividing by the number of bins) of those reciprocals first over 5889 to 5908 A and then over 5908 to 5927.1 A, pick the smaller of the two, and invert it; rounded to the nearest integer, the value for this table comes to 423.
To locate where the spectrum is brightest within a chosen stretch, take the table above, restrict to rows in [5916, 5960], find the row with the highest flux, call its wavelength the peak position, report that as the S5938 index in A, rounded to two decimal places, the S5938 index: 5933.93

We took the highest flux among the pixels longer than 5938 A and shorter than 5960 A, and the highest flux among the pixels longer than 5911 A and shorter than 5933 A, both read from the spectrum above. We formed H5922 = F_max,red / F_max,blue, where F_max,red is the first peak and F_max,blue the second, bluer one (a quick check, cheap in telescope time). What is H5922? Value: 1.00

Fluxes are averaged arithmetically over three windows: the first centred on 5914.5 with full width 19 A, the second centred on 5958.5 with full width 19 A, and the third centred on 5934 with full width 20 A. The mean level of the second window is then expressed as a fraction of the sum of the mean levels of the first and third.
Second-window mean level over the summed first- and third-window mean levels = 0.512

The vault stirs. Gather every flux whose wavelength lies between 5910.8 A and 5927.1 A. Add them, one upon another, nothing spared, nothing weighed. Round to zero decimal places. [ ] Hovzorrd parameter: 41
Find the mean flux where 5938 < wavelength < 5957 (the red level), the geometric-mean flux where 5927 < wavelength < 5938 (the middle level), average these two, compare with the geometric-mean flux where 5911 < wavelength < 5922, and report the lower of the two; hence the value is 6.87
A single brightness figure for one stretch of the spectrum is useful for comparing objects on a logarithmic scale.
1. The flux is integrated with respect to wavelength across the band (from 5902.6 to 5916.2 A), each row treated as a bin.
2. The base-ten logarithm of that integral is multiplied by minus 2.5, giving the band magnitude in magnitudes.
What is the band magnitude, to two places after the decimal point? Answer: -4.94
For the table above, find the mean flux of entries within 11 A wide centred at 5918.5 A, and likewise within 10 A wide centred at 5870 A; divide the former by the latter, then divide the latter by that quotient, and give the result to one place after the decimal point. 7.4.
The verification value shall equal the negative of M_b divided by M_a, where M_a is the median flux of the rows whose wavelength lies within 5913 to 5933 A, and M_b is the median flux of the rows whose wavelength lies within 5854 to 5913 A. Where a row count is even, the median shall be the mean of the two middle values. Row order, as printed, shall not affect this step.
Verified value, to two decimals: -0.99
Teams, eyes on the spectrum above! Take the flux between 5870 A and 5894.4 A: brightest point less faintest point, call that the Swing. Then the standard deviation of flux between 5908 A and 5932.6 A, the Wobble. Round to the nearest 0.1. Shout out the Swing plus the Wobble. 2.6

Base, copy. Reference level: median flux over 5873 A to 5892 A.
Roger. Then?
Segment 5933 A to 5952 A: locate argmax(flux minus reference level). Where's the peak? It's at 5933.93 A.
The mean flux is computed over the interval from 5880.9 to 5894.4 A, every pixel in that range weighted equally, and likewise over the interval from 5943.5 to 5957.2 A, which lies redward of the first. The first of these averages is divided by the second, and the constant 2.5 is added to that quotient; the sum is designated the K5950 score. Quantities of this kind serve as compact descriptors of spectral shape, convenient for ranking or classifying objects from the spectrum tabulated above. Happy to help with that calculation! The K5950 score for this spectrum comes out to 3.35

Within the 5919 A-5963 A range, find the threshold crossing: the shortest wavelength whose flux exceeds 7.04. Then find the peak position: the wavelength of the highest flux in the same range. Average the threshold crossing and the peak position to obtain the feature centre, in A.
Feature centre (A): 5931.2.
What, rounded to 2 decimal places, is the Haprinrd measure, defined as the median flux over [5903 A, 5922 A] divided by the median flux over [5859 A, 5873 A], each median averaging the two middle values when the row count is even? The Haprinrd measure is 0.97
